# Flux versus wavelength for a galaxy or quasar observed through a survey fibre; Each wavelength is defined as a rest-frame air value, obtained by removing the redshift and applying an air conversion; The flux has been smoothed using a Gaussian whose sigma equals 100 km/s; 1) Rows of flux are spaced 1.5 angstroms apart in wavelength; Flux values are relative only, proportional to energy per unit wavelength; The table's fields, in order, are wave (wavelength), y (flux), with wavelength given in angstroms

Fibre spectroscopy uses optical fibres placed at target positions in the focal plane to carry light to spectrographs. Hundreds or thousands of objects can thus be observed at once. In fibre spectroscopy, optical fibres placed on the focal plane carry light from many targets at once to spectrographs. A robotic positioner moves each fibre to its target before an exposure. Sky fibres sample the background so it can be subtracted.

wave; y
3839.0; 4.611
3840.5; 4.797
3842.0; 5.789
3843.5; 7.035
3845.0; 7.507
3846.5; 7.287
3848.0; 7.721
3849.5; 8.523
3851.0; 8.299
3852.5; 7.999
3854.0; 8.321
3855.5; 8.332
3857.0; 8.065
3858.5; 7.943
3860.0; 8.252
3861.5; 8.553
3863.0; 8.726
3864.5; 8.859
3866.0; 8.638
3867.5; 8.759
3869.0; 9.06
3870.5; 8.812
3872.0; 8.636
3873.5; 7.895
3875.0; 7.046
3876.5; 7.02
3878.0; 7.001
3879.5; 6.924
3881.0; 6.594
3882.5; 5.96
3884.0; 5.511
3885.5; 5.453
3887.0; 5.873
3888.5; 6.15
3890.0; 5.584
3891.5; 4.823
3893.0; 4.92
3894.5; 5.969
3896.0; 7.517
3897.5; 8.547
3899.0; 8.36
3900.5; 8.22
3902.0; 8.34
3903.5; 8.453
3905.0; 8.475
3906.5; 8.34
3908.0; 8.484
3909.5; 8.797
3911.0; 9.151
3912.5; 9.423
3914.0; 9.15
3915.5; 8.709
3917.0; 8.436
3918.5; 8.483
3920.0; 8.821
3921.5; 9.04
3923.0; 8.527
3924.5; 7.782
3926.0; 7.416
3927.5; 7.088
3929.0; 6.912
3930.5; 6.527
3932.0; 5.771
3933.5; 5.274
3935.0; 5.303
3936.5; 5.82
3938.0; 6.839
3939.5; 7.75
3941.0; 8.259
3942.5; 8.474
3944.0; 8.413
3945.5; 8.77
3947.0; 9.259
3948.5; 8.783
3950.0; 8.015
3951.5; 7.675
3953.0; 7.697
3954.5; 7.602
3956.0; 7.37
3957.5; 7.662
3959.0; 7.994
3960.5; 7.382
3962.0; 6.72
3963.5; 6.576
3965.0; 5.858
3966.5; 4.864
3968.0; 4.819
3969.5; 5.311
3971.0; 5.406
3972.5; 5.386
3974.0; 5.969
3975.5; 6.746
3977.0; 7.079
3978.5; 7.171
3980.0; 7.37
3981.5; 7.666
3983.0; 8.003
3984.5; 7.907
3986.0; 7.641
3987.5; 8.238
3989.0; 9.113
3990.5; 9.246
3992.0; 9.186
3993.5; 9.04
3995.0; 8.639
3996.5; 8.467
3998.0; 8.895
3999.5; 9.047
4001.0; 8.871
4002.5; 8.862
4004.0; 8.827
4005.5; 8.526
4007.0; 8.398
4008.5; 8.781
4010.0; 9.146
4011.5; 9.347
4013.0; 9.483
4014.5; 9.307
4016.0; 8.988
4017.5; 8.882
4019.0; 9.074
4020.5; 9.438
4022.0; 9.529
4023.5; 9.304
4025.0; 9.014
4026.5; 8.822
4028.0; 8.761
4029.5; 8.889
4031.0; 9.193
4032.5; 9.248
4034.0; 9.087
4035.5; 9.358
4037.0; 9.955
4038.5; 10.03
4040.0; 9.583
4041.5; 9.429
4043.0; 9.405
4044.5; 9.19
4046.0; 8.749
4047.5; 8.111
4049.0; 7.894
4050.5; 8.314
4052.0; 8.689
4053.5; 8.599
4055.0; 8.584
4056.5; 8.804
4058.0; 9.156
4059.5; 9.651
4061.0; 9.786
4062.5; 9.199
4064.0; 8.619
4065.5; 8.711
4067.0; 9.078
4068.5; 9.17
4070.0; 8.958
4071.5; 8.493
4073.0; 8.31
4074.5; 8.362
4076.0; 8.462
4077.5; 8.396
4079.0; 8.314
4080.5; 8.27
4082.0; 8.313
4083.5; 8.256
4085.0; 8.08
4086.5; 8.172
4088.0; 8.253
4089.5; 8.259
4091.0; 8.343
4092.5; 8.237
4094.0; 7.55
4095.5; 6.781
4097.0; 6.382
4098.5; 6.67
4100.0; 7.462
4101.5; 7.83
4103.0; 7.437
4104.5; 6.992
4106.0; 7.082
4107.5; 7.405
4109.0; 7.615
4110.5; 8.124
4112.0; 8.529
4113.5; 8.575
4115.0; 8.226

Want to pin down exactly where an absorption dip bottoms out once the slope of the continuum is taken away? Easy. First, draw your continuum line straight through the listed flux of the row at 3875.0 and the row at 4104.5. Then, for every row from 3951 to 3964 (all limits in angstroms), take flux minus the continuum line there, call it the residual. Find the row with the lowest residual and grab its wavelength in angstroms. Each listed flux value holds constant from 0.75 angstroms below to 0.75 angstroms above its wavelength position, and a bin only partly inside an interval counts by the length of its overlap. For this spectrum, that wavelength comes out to 3963.5 angstroms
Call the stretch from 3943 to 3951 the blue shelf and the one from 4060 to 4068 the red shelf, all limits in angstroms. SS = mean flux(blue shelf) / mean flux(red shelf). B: 0.95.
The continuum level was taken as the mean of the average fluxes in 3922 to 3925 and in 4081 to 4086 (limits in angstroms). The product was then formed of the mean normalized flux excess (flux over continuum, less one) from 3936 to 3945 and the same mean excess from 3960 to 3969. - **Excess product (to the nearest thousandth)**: 0.019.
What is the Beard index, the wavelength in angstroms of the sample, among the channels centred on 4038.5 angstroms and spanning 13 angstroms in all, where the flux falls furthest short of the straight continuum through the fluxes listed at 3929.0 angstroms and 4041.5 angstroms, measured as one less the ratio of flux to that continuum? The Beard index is 4044.5 angstroms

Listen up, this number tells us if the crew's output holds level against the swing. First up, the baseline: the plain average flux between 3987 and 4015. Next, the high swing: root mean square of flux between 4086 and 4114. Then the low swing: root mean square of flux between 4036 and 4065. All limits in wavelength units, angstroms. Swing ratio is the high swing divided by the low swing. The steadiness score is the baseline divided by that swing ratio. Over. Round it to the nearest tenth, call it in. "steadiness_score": 10.5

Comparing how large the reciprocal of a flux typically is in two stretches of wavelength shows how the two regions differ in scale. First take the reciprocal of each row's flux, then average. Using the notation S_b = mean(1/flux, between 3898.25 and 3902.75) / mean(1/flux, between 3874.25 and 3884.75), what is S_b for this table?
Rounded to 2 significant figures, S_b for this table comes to 0.79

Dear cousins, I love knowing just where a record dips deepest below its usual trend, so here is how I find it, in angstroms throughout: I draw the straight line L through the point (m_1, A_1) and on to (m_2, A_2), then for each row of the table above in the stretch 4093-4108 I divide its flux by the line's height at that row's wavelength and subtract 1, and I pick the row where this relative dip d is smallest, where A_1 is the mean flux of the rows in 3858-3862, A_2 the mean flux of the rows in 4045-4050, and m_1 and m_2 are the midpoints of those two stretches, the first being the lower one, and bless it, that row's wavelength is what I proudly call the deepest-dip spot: 4097.0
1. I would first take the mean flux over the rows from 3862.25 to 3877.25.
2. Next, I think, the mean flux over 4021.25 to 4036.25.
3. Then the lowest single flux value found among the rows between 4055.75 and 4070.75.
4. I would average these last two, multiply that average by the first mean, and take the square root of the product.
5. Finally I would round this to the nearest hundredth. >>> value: 8.60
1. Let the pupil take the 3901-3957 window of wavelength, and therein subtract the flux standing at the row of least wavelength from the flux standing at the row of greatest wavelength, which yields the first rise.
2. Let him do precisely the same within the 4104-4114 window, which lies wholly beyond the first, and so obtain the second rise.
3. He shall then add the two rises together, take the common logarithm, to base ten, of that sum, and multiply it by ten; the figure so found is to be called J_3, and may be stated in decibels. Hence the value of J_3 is -2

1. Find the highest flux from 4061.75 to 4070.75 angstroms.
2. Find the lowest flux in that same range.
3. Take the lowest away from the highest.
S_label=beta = 0.6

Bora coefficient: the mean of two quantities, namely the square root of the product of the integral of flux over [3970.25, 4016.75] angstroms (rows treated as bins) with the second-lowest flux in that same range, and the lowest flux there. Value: 25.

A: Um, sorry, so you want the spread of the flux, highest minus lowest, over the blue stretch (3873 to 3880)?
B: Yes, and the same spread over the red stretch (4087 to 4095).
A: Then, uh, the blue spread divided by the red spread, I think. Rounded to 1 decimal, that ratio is 1.2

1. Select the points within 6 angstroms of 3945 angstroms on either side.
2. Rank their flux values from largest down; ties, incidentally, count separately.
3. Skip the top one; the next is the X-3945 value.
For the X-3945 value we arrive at 8.783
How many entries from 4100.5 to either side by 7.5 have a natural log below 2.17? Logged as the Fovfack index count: 10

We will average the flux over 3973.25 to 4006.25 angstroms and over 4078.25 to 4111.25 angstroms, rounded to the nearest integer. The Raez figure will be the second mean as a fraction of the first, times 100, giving 94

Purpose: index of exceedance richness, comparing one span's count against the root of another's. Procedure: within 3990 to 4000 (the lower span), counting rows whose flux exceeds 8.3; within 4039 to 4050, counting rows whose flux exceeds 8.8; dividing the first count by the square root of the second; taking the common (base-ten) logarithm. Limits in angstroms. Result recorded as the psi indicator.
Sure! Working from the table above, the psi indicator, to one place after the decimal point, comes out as 0.5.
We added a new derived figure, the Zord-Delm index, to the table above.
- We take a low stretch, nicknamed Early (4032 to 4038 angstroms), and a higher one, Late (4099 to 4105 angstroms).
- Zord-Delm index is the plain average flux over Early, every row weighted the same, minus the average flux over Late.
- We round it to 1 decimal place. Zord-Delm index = 2.0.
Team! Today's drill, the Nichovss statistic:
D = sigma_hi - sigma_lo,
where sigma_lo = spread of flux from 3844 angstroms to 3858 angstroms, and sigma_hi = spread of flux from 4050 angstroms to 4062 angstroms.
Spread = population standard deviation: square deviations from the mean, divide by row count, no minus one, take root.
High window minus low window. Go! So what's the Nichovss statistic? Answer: 0.10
